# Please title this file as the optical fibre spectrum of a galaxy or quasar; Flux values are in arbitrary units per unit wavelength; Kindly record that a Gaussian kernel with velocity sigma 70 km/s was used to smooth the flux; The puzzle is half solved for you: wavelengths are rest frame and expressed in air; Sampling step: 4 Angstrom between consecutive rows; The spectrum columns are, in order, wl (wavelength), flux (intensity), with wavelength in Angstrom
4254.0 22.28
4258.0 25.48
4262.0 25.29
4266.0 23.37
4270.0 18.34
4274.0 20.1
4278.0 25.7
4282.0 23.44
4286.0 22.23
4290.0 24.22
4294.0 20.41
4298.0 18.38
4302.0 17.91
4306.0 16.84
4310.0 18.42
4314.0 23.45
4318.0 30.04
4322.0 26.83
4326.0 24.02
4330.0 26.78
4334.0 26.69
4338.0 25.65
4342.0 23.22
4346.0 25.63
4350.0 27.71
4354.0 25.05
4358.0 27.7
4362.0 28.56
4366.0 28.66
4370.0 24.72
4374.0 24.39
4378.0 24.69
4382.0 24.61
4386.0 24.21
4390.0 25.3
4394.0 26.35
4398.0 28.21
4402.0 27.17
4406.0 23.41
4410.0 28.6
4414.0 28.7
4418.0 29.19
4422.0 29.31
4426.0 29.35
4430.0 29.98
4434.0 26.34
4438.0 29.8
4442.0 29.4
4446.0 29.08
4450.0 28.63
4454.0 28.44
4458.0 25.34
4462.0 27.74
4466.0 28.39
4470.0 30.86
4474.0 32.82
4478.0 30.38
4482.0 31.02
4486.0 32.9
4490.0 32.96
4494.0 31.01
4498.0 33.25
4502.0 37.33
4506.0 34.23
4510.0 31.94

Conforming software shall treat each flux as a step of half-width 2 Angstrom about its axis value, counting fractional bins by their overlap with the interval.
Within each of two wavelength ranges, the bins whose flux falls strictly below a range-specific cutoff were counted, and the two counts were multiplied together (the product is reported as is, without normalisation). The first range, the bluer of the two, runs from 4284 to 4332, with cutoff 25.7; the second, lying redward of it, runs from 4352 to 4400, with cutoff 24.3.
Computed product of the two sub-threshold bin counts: 9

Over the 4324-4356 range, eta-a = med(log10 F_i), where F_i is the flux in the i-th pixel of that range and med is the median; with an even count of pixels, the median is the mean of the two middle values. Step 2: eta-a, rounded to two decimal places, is 1.41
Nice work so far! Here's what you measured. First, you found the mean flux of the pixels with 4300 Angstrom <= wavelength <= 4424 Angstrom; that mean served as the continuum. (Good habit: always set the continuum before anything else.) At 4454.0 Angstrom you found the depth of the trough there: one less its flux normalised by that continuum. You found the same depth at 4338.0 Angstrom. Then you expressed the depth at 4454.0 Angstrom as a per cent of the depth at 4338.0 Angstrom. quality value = 2863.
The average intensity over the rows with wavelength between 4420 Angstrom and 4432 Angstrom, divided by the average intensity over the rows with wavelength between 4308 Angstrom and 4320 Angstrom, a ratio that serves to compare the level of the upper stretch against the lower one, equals 1.23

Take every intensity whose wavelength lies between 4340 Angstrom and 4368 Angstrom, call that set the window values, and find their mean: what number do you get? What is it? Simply 26.6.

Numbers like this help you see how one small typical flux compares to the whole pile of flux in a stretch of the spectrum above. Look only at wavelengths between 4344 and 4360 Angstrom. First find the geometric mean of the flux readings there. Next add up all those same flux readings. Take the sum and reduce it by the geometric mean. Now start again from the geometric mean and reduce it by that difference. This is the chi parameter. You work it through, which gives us -53.1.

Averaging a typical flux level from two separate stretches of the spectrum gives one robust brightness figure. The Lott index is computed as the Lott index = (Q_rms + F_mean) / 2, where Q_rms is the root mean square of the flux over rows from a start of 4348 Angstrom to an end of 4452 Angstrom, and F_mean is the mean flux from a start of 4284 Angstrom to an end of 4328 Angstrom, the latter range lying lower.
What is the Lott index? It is 24.7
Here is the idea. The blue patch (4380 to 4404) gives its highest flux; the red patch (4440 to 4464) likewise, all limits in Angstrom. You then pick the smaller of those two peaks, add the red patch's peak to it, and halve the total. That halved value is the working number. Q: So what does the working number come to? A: 28.8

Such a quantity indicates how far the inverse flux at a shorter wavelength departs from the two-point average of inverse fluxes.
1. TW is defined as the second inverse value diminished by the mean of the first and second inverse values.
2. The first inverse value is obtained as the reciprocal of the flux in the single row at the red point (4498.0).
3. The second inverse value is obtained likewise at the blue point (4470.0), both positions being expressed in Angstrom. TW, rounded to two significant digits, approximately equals 0.0012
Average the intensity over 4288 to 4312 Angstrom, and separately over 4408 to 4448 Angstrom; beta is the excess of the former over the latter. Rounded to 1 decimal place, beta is -9.6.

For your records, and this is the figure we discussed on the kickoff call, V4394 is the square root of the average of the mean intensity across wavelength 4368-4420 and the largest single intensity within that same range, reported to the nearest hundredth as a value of 5.26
